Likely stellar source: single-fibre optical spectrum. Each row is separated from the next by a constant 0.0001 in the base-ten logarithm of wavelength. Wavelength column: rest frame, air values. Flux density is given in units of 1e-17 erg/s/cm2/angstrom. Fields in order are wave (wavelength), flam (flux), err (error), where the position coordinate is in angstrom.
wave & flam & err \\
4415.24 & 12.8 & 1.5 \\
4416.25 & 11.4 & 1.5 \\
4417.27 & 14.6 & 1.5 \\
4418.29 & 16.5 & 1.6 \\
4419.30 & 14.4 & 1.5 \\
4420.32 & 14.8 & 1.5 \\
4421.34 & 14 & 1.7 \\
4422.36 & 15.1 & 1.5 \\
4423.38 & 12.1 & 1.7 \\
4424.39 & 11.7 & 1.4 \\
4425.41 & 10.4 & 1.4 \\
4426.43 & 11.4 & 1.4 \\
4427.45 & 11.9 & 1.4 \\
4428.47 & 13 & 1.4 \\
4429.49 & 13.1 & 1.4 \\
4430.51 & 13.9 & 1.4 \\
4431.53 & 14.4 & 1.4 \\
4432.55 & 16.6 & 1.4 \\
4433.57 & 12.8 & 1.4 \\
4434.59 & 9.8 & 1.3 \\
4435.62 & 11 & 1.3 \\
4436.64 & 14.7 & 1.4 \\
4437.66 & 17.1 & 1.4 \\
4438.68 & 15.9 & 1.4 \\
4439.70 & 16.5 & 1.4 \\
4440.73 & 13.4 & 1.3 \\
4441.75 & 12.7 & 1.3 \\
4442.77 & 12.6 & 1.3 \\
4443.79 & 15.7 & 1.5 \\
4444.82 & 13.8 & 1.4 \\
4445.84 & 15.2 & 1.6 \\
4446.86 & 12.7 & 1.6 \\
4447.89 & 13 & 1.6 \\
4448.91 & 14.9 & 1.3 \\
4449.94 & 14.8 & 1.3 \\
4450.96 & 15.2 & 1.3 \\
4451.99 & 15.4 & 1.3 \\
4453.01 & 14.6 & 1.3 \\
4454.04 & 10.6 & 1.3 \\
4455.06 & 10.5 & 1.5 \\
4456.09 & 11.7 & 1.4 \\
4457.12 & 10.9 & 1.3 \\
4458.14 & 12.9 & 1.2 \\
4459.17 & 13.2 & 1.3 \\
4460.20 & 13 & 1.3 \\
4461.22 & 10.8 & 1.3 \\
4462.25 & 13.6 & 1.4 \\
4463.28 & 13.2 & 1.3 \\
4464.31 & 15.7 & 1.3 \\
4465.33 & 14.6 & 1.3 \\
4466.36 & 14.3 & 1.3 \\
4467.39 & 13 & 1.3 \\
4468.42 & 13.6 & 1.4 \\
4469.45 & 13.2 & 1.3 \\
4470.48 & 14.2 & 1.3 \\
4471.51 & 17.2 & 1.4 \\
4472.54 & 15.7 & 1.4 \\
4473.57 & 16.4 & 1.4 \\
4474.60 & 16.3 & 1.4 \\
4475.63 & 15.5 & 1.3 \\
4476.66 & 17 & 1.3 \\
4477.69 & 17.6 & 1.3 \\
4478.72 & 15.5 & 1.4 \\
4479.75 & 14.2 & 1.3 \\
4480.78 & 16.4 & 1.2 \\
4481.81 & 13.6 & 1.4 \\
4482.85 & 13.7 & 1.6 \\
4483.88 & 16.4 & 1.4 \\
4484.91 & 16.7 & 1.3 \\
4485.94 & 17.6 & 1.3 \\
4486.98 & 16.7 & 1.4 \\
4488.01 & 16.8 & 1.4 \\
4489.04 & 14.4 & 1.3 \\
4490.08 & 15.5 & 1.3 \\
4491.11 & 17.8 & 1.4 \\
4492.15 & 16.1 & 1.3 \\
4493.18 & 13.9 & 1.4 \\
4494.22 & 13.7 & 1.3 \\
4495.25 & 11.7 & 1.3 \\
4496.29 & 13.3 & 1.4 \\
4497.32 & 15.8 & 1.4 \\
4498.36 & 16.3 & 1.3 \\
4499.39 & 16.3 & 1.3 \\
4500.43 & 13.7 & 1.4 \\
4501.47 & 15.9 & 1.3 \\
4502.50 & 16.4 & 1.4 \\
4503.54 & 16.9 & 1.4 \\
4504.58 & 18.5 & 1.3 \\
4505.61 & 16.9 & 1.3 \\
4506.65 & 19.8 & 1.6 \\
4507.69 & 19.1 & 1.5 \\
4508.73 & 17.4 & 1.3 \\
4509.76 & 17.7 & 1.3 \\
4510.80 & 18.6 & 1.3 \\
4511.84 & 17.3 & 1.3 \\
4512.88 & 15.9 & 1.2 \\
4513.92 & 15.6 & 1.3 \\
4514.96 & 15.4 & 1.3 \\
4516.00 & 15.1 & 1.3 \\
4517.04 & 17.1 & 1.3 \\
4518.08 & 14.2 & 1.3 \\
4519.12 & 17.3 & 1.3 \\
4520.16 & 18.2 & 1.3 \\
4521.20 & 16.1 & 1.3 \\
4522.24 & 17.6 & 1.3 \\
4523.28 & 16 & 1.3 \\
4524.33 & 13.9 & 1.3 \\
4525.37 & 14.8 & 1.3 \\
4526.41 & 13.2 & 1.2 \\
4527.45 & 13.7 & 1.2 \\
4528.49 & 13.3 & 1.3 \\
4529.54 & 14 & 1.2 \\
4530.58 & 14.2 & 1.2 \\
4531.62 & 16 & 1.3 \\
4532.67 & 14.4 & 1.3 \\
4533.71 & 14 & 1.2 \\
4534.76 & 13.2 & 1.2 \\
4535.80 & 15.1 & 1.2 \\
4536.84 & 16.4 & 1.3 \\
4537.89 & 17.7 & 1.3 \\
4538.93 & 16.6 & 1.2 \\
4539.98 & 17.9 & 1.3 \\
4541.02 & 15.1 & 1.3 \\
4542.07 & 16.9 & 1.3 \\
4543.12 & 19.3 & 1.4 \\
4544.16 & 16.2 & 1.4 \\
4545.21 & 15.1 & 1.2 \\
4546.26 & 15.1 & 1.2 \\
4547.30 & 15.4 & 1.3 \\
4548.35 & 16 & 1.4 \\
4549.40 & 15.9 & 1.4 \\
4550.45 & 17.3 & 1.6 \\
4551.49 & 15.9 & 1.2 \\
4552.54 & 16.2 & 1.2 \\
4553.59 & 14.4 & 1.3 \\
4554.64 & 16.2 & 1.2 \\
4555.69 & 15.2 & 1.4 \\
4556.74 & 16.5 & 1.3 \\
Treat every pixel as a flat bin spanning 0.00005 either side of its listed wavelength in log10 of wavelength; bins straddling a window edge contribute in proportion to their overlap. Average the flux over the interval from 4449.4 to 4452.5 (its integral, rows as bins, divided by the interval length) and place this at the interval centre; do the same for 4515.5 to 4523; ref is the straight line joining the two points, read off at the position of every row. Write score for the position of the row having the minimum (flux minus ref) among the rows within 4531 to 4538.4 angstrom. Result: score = 4534.76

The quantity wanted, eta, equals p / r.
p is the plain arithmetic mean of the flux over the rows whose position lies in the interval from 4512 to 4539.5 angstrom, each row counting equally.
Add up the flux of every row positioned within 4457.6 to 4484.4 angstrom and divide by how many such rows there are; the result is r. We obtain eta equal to 1.05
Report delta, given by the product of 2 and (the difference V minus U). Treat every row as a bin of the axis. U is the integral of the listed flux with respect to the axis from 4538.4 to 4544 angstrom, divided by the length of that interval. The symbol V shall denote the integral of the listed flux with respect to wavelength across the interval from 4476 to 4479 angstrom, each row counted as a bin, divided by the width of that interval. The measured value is -0.7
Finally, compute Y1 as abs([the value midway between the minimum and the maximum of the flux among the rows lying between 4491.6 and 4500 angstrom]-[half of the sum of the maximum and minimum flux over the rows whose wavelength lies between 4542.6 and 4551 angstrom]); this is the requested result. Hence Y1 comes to 3.2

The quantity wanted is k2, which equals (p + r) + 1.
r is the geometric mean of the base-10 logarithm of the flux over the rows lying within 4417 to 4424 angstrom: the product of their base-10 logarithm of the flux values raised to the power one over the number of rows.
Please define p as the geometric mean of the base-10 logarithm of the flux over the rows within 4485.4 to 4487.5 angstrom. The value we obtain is 3.39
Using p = 1.23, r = 1.16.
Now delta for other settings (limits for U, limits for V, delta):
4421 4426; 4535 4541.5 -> 7.5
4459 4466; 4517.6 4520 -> 5.3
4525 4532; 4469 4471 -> -0.8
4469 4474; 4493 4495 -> -3.7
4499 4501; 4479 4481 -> 0.6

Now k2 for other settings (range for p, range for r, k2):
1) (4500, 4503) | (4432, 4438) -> 3.31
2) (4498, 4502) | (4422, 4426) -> 3.28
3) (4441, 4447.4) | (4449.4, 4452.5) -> 3.32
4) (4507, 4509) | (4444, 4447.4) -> 3.40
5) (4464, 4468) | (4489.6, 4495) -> 3.34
